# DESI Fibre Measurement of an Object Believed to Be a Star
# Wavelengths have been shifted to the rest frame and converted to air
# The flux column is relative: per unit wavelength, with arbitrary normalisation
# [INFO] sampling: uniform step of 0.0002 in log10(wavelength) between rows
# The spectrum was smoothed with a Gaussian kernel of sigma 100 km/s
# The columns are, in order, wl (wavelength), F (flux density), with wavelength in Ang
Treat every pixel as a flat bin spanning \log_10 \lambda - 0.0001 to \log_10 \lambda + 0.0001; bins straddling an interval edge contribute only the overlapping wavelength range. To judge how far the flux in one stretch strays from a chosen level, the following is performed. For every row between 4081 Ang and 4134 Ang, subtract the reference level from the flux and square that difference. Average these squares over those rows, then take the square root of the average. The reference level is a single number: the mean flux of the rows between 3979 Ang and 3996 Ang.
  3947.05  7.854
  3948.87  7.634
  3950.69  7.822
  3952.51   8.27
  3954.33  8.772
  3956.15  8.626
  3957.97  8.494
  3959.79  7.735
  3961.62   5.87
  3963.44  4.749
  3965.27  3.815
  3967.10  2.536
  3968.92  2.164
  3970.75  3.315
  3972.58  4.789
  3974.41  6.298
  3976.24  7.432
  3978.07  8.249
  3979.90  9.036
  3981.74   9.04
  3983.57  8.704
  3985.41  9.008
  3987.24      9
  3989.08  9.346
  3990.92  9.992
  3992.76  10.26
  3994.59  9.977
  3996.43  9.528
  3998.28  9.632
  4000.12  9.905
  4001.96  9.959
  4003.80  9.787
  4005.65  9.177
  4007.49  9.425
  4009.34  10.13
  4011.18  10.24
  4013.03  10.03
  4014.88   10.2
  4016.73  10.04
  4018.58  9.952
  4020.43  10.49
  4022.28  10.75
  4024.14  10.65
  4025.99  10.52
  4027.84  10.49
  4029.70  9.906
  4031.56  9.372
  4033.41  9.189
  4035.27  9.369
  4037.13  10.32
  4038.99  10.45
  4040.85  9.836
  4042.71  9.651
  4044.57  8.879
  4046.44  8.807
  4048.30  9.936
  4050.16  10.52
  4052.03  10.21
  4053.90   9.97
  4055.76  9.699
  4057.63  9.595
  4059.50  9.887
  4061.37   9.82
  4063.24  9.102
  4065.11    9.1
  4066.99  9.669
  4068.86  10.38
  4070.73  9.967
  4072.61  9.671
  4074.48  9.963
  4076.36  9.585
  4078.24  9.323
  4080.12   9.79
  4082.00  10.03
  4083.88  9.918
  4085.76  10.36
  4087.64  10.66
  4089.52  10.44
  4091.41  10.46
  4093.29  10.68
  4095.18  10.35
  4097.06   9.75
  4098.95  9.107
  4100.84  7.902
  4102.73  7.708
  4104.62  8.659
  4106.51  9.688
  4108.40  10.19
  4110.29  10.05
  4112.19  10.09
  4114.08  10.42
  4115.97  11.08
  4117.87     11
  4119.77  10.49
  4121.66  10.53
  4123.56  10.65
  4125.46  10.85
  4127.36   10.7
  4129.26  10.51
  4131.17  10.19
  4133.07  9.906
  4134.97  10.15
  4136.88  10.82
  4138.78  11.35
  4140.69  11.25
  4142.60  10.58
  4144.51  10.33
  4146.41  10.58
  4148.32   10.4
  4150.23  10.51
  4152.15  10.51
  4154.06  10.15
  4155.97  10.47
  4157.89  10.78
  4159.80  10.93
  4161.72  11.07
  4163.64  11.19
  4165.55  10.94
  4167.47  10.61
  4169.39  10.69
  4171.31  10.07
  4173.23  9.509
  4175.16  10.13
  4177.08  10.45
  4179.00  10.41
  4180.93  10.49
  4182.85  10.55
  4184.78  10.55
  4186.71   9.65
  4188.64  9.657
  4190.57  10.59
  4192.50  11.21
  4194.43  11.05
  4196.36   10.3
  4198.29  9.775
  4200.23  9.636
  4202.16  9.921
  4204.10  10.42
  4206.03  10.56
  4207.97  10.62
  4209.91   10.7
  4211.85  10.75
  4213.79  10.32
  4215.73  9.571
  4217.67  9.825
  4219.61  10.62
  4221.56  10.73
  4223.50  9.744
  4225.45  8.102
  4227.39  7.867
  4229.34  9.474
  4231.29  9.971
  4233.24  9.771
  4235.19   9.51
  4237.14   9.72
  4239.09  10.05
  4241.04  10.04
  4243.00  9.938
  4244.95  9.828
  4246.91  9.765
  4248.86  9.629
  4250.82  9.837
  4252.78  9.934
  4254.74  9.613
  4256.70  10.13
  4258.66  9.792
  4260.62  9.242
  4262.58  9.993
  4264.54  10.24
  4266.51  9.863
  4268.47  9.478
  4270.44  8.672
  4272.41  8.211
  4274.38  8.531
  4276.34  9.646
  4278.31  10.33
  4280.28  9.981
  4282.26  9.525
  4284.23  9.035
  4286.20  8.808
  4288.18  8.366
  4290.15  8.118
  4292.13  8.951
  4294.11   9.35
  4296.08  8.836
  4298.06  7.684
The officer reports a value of 1.1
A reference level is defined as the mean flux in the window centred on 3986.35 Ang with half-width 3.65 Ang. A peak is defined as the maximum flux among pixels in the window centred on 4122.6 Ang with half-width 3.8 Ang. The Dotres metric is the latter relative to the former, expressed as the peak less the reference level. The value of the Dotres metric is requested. 1.8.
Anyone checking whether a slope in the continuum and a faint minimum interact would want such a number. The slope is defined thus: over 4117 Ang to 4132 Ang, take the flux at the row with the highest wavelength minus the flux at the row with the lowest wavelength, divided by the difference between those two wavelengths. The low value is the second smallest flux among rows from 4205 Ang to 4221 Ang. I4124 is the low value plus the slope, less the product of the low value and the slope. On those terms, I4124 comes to 10.4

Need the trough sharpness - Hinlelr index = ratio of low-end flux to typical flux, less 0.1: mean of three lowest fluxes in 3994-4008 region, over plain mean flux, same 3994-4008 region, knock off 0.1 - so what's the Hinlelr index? 0.869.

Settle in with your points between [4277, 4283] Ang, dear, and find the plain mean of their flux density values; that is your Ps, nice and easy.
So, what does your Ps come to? 9.9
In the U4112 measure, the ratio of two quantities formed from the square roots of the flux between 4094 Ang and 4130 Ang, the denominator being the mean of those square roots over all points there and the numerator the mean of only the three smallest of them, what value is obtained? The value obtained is 0.901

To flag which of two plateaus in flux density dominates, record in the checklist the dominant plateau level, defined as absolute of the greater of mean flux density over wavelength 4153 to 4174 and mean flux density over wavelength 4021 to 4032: 10.6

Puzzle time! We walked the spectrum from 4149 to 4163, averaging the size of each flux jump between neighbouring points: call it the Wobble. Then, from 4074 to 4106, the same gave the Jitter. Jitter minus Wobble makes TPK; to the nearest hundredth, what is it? 0.20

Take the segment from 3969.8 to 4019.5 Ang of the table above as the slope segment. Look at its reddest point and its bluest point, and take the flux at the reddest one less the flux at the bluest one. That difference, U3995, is 6.6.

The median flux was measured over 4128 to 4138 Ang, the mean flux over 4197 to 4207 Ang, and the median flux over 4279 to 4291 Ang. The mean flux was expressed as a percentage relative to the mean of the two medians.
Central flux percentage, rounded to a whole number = 105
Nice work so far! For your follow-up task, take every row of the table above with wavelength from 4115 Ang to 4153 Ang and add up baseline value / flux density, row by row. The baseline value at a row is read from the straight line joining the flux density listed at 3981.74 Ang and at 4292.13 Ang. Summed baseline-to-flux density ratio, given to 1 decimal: 17.0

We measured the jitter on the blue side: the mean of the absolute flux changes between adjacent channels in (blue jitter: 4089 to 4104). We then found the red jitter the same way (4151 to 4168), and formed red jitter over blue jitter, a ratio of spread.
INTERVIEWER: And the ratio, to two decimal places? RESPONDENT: 0.54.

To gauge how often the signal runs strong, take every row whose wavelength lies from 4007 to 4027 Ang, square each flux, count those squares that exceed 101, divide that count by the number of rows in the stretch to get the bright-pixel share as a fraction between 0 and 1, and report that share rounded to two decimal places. 0.64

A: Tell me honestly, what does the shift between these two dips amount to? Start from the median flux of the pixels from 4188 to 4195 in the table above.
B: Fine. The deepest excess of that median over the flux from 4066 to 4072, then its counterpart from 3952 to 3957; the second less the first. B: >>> 1.4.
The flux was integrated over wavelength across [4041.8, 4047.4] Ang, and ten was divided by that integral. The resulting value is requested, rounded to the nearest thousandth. 0.196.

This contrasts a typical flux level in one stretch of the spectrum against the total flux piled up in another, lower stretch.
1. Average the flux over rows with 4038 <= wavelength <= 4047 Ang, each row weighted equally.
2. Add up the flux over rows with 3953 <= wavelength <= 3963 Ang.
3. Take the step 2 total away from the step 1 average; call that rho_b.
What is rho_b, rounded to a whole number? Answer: -30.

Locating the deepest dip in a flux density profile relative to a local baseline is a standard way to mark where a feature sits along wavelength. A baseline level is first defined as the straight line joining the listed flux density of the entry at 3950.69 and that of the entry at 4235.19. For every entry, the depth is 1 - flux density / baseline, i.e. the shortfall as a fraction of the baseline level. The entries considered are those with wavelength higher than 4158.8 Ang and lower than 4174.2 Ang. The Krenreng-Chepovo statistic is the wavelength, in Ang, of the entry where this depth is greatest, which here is 4173.23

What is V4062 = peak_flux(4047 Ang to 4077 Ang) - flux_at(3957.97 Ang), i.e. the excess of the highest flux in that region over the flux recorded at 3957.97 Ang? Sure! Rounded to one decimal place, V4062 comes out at 2.0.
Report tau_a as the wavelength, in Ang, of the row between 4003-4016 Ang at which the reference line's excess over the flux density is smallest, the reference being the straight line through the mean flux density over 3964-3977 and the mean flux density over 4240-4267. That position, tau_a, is 4011.18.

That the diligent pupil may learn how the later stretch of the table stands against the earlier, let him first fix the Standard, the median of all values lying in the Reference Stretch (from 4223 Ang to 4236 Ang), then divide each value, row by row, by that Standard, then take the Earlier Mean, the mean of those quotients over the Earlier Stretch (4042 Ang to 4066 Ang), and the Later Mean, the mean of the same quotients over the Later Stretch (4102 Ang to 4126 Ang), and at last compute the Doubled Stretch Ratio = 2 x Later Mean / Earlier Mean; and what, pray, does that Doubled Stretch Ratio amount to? 2.1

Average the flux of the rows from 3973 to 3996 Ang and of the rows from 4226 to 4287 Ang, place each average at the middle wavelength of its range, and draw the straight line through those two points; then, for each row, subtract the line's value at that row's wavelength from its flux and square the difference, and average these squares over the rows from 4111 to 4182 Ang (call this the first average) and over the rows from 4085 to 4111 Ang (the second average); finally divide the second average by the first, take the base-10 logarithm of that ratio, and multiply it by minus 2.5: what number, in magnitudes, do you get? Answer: 0.40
